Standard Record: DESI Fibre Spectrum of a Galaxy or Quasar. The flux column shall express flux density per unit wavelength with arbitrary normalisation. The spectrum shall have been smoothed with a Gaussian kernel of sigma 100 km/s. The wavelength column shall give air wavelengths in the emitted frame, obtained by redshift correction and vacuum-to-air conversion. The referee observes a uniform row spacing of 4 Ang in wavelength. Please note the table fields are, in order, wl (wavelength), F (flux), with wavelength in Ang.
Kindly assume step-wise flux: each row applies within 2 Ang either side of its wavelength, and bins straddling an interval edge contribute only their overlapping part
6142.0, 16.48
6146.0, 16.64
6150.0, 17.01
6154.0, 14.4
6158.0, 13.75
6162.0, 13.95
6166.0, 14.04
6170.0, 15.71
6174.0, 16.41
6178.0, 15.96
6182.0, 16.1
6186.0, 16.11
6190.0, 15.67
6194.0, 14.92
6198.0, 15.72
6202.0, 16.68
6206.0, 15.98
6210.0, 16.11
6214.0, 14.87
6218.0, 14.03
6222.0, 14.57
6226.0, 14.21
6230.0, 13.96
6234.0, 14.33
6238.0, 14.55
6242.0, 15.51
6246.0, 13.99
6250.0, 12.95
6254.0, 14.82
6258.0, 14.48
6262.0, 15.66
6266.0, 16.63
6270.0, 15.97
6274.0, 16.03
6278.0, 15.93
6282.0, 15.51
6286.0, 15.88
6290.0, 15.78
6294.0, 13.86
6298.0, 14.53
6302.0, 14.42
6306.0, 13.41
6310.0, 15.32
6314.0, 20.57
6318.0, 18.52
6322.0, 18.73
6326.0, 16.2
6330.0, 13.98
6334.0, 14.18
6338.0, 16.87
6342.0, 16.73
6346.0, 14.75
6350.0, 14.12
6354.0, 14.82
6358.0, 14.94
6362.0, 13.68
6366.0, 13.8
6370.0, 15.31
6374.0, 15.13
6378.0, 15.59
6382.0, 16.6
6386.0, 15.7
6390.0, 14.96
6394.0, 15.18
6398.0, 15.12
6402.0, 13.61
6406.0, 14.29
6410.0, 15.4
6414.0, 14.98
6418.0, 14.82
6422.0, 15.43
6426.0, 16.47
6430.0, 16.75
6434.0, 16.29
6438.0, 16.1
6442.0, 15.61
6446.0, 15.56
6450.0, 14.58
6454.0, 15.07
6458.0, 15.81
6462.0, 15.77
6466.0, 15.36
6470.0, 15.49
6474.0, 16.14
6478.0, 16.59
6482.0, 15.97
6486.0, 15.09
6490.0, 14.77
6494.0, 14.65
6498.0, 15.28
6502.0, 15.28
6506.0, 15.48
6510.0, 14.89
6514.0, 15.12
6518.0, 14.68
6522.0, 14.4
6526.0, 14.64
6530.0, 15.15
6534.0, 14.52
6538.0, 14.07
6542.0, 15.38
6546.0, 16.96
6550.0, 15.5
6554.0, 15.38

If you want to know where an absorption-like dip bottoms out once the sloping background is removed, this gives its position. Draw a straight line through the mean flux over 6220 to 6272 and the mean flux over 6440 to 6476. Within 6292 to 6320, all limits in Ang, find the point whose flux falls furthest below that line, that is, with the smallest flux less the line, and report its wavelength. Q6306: 6306.0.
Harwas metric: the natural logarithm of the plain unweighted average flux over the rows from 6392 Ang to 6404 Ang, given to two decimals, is 2.68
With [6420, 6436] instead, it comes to 2.79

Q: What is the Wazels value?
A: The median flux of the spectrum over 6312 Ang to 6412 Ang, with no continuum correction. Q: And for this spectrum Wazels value 15.1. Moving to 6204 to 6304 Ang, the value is 14.8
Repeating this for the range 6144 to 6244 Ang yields 15.5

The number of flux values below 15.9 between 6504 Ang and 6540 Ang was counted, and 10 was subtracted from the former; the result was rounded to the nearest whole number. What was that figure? -1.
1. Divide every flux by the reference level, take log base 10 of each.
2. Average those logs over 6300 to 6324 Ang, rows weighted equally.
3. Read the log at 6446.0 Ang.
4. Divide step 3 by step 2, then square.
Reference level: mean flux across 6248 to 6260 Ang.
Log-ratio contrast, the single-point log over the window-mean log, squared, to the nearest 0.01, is 0.36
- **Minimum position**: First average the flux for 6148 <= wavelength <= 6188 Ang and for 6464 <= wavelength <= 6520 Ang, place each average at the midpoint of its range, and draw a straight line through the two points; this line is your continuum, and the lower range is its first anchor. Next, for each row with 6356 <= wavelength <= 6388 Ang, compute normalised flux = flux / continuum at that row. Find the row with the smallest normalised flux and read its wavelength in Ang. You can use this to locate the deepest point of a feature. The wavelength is 6362.0 Ang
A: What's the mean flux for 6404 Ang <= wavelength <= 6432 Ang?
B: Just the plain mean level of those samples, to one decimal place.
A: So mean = 15.4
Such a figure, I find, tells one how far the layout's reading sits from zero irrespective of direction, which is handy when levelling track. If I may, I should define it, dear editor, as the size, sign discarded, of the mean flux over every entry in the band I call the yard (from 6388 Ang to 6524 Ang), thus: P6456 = 15.3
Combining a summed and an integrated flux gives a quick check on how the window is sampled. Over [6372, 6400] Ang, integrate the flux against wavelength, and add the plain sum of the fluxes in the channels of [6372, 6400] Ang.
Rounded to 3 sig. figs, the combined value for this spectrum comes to 541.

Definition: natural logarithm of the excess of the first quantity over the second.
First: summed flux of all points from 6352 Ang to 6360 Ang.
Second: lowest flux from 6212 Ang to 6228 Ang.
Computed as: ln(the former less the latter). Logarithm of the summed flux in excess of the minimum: 2.8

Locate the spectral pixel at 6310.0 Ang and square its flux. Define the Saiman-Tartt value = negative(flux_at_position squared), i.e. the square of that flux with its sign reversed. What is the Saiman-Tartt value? -235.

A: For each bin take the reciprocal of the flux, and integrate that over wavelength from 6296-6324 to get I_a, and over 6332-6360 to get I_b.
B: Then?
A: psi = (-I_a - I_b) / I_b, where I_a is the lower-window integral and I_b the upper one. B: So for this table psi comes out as -1.94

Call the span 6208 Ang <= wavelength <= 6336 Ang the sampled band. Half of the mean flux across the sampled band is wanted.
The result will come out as 7.65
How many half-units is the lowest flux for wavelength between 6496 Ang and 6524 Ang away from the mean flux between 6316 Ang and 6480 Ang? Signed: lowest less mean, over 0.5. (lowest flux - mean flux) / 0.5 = -2.2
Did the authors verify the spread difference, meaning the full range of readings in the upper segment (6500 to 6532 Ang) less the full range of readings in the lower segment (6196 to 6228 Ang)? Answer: -1.6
